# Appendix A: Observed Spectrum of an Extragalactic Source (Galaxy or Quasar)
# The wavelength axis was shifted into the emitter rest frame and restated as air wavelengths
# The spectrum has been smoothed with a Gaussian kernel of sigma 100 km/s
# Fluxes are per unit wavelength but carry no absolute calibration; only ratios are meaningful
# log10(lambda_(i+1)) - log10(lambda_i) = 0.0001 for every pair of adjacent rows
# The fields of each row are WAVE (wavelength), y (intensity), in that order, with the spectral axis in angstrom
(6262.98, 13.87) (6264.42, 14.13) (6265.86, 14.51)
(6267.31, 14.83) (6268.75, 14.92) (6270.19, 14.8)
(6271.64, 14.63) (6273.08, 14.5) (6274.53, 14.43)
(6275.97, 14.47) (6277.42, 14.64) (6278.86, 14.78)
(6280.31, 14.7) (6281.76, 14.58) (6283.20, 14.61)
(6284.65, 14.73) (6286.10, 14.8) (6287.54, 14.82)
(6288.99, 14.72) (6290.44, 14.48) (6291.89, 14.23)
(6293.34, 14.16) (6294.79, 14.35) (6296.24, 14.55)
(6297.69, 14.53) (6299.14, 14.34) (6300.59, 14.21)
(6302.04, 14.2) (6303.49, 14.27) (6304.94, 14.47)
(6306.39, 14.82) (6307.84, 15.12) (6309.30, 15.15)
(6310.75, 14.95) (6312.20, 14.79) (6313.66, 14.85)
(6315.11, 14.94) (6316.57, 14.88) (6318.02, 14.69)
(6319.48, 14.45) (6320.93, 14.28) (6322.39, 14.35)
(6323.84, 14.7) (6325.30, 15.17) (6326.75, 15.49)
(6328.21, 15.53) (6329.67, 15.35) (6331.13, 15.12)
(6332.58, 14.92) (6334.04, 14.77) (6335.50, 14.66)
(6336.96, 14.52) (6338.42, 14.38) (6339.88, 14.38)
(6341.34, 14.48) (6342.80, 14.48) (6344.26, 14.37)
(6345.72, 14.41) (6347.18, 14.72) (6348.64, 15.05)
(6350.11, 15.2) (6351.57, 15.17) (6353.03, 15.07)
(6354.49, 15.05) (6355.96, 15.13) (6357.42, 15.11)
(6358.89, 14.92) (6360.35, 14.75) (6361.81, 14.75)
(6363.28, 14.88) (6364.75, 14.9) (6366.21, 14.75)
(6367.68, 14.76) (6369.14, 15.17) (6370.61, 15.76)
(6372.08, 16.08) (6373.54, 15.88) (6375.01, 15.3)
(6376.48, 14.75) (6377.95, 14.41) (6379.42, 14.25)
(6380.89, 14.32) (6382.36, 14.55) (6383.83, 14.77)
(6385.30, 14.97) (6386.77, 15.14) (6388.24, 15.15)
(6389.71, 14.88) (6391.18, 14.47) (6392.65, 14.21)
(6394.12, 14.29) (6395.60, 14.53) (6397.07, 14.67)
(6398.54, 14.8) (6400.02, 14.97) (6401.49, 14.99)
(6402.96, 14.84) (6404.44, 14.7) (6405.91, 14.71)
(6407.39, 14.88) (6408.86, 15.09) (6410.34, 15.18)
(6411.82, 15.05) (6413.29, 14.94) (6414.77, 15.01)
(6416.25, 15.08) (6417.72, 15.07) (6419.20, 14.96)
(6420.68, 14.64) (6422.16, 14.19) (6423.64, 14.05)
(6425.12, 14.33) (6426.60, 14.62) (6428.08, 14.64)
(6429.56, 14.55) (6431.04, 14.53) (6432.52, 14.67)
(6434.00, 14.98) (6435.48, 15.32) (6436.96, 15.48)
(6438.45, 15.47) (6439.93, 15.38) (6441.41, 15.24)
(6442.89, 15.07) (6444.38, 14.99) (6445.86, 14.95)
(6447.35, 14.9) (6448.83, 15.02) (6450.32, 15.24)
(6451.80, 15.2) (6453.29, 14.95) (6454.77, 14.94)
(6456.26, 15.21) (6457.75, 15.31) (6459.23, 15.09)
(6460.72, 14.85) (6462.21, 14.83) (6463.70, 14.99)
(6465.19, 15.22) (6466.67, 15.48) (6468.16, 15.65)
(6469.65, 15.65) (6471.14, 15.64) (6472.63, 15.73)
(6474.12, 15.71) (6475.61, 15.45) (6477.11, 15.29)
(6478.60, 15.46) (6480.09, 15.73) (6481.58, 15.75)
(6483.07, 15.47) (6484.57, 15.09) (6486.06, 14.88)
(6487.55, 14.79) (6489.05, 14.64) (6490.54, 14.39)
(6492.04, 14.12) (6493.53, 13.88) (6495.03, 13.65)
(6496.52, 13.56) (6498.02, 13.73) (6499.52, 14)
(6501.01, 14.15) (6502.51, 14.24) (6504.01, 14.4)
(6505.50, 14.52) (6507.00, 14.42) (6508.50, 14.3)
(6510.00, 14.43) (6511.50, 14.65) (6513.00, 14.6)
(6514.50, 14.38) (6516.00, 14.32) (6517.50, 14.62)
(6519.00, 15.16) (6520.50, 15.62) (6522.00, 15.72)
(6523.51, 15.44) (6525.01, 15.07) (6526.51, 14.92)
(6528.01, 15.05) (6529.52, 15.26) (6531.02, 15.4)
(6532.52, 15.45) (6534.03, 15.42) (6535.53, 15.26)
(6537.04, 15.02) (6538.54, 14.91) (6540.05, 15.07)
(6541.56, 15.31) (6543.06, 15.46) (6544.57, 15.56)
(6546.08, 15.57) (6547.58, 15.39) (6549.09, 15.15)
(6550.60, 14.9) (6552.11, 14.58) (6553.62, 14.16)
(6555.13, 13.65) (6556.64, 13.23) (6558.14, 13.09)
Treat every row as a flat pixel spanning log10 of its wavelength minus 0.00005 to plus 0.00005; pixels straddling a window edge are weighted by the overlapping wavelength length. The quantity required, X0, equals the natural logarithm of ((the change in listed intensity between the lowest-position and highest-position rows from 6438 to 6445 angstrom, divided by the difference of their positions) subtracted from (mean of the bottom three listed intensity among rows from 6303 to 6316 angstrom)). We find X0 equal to 2.68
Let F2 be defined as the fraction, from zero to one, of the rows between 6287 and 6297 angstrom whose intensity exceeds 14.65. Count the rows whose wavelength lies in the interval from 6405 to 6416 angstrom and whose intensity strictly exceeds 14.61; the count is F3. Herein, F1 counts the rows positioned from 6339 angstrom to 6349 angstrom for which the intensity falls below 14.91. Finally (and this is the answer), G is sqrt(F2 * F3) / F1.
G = 0.2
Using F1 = 6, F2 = 0.3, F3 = 7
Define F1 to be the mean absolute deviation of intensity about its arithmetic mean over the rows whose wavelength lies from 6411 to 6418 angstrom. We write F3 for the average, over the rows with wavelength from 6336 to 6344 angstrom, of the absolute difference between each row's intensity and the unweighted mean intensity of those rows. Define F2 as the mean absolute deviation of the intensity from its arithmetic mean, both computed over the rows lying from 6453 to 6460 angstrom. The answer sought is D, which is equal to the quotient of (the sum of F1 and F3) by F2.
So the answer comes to 0.8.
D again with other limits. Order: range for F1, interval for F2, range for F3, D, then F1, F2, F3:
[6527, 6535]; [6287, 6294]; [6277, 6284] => 0.8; 0.13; 0.23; 0.062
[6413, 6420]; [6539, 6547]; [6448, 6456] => 1.0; 0.05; 0.16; 0.120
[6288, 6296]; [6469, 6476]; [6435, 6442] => 3.3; 0.17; 0.07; 0.078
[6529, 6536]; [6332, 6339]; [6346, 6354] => 1.3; 0.08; 0.16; 0.129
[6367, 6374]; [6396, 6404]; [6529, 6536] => 5.3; 0.45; 0.10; 0.078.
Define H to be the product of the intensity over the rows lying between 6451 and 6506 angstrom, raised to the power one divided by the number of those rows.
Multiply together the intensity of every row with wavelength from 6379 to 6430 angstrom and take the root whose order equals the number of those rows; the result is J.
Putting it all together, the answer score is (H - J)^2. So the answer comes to 0.03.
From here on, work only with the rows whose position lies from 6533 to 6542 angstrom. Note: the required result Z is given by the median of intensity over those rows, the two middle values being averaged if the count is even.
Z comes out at 15.2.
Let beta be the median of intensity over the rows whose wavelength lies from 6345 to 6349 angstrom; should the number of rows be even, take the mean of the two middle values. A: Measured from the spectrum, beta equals 14.7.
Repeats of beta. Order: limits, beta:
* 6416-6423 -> 15.0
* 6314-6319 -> 14.9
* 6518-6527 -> 15.3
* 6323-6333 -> 15.2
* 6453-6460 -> 15.1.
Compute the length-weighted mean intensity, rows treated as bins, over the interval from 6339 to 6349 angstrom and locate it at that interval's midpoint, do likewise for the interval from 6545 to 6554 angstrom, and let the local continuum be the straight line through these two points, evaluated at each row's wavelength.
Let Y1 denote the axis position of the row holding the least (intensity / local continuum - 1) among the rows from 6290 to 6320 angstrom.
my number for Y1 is 6293.34 angstrom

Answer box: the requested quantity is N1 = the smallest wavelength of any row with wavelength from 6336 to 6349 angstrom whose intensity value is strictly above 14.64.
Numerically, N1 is 6347.18 angstrom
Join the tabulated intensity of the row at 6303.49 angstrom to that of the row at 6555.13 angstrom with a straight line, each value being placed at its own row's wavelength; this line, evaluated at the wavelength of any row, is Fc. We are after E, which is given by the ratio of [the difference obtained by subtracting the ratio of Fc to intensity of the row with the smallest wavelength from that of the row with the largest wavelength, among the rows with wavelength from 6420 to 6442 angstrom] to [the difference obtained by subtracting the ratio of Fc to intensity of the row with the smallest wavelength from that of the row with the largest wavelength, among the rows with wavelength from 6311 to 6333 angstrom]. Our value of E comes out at 3.5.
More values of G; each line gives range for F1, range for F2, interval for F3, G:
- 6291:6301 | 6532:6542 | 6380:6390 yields 0.3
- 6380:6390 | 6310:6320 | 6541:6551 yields 0.6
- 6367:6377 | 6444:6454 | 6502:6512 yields 0.5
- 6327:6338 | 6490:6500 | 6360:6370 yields 0.0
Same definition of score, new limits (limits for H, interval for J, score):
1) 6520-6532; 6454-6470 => 0.01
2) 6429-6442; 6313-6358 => 0.06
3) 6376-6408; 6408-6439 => 0.02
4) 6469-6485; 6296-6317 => 0.76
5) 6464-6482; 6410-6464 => 0.39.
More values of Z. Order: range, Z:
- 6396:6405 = 14.8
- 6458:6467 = 15.0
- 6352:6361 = 15.1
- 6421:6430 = 14.4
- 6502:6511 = 14.4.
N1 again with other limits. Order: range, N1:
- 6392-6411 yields 6397.07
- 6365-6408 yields 6366.21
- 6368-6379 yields 6369.14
